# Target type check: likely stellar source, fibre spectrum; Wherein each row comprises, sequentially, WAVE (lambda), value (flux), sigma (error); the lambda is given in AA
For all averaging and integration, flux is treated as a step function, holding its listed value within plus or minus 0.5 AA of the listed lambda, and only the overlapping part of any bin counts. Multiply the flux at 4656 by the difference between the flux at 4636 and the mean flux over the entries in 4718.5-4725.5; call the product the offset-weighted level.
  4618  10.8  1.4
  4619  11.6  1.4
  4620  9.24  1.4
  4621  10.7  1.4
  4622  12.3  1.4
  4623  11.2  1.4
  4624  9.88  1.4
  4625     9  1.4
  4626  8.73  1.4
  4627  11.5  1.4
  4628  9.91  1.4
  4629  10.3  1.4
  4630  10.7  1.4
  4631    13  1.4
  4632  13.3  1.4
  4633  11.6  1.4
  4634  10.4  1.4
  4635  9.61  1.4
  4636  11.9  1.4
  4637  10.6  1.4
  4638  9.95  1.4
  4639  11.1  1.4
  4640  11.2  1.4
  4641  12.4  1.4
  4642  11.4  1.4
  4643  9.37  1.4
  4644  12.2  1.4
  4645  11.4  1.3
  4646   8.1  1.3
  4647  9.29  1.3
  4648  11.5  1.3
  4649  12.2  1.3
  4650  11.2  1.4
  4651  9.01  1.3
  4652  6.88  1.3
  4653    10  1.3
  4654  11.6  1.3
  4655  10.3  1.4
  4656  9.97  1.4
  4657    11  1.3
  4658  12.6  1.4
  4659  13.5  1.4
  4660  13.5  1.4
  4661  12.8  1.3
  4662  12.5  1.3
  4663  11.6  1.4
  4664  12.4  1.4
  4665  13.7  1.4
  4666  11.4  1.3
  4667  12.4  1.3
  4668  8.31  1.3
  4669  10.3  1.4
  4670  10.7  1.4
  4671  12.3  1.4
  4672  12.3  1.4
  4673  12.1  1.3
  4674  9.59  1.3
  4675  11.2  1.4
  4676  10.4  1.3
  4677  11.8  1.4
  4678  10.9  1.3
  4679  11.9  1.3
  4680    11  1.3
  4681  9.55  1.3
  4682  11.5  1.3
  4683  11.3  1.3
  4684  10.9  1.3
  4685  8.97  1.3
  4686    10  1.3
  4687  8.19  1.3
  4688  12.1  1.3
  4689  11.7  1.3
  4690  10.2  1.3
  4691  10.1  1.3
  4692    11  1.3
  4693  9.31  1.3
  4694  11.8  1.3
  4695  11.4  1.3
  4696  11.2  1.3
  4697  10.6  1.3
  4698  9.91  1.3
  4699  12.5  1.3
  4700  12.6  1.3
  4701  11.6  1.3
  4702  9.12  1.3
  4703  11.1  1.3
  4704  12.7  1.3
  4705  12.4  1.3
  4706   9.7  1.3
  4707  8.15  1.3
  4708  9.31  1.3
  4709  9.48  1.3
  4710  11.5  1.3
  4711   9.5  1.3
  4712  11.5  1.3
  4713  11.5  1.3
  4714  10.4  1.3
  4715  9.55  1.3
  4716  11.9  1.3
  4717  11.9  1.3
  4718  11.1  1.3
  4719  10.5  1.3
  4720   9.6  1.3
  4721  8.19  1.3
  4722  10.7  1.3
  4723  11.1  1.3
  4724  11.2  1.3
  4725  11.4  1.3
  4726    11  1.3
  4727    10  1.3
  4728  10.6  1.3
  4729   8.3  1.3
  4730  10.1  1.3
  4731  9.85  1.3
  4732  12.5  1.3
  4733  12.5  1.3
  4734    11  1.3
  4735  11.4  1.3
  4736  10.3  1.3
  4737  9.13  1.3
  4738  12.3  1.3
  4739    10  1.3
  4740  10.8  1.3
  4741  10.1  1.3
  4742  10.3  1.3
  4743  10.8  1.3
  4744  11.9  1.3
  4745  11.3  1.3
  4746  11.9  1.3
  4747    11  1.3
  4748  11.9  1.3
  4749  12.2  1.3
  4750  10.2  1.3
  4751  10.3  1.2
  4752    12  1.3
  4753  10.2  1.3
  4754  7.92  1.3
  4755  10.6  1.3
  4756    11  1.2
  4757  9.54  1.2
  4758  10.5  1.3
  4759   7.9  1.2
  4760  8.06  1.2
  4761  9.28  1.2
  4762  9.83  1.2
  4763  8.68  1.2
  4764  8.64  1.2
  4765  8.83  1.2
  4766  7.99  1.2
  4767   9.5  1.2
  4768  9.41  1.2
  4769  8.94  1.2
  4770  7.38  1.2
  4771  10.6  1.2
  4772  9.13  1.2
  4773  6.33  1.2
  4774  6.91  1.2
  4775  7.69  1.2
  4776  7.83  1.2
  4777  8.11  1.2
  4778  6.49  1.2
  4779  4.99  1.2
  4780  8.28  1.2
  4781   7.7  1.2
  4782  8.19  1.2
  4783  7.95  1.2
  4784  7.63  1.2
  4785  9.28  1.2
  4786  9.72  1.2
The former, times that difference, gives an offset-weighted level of 15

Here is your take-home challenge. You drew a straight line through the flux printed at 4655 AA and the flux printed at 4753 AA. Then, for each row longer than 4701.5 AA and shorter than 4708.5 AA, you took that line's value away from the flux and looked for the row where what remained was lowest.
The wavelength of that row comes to 4707 AA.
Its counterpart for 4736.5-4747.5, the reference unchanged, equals 4737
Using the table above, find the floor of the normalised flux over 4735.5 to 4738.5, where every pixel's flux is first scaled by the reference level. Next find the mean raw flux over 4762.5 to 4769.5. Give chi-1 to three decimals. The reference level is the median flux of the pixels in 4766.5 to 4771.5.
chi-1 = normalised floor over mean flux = 0.110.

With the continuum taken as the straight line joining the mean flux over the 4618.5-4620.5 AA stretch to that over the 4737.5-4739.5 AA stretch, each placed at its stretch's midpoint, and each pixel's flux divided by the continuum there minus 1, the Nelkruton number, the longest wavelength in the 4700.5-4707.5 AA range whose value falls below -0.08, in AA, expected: 4707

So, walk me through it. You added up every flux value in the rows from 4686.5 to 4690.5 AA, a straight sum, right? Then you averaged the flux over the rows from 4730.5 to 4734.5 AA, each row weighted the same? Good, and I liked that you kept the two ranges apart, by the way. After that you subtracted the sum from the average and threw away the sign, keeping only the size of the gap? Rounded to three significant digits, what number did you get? 30.7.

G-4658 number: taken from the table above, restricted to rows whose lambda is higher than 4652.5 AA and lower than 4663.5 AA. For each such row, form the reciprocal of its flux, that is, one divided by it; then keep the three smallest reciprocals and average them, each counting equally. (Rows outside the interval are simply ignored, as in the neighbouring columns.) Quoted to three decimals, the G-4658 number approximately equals 0.075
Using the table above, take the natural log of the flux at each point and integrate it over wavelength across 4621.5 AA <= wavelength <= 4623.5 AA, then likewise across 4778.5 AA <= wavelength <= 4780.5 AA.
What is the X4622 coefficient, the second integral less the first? -1.20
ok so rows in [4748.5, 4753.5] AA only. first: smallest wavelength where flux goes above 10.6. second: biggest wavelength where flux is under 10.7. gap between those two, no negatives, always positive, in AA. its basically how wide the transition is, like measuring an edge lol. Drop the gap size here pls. 4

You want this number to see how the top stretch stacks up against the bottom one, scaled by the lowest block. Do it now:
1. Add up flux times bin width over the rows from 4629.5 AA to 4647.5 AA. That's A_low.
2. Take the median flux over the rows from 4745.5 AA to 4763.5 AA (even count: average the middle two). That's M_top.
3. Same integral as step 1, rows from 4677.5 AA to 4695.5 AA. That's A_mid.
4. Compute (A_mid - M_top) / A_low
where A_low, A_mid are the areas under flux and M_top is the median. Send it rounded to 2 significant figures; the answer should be 0.92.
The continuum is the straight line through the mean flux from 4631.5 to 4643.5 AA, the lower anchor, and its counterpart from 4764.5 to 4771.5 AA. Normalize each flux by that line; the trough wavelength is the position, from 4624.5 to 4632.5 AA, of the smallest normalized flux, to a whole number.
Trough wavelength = 4626 AA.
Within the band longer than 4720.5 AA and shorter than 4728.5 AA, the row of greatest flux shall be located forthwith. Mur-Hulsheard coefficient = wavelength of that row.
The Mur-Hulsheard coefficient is 4725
